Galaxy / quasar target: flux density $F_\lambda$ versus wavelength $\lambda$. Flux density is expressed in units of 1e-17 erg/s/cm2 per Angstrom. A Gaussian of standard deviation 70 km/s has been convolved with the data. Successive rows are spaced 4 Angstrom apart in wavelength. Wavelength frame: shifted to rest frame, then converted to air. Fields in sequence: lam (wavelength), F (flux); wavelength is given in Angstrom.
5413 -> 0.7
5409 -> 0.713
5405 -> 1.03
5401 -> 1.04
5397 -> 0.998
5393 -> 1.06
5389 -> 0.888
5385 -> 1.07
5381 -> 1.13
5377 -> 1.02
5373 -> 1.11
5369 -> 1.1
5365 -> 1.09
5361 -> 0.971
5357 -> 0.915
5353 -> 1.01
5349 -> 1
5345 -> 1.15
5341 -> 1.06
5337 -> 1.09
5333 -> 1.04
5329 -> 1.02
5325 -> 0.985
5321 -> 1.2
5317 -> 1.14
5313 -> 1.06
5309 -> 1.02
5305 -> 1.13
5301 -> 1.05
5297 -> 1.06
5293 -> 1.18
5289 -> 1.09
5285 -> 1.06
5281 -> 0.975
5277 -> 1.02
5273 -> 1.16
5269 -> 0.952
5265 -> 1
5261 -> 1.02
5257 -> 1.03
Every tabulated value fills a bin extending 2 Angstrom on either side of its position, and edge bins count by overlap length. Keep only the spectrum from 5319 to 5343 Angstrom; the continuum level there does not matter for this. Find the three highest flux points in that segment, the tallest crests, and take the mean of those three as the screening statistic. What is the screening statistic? 1.12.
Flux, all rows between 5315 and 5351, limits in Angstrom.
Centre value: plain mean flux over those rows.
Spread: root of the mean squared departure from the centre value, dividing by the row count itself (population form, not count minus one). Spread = 0.0698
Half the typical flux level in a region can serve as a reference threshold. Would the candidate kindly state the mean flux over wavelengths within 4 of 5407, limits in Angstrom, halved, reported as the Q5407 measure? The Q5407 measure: 0.44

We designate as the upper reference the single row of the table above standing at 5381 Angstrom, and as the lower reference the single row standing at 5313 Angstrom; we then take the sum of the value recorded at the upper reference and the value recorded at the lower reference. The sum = 2.19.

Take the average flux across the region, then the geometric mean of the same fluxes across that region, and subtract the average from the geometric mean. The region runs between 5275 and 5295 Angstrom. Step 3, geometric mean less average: -0.0022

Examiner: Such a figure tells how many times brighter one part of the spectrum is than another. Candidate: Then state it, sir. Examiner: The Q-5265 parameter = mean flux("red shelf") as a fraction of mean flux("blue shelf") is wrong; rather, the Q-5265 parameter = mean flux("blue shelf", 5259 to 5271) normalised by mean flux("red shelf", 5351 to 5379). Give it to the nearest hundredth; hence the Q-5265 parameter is 0.96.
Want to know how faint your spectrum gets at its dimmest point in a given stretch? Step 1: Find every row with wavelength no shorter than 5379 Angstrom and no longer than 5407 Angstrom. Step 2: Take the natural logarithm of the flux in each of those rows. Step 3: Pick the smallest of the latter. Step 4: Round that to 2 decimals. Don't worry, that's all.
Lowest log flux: -0.12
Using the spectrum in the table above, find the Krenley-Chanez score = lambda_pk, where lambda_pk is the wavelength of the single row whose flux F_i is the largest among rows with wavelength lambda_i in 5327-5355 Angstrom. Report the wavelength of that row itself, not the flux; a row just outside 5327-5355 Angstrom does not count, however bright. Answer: 5345 Angstrom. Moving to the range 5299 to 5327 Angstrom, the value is 5321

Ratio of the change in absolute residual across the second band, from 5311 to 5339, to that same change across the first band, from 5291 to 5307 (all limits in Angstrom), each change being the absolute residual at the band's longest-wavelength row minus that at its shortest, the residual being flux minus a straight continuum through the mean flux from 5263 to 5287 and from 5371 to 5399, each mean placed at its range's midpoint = -0.5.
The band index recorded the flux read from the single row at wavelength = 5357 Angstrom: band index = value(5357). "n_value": 0.915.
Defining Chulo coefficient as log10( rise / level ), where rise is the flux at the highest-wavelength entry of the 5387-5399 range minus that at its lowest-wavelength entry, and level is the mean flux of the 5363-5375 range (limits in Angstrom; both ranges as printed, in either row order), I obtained -1.00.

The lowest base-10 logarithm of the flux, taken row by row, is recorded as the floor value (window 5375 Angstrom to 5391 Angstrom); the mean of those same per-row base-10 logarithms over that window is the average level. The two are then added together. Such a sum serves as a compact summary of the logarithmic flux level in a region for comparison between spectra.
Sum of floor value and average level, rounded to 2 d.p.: -0.04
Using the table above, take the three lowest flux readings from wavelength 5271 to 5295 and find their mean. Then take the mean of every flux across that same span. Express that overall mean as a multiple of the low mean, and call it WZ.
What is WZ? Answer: 1.06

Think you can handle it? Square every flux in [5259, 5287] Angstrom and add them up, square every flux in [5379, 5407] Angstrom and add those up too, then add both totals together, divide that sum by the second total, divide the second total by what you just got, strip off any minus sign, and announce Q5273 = 3.8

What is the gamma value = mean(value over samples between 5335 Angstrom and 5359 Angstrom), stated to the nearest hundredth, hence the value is 1.04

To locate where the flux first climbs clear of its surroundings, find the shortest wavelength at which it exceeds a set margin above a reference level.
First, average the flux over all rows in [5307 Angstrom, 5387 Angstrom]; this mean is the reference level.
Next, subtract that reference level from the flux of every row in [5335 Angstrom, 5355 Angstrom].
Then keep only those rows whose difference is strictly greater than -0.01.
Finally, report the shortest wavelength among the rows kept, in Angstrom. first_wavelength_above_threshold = 5337 Angstrom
